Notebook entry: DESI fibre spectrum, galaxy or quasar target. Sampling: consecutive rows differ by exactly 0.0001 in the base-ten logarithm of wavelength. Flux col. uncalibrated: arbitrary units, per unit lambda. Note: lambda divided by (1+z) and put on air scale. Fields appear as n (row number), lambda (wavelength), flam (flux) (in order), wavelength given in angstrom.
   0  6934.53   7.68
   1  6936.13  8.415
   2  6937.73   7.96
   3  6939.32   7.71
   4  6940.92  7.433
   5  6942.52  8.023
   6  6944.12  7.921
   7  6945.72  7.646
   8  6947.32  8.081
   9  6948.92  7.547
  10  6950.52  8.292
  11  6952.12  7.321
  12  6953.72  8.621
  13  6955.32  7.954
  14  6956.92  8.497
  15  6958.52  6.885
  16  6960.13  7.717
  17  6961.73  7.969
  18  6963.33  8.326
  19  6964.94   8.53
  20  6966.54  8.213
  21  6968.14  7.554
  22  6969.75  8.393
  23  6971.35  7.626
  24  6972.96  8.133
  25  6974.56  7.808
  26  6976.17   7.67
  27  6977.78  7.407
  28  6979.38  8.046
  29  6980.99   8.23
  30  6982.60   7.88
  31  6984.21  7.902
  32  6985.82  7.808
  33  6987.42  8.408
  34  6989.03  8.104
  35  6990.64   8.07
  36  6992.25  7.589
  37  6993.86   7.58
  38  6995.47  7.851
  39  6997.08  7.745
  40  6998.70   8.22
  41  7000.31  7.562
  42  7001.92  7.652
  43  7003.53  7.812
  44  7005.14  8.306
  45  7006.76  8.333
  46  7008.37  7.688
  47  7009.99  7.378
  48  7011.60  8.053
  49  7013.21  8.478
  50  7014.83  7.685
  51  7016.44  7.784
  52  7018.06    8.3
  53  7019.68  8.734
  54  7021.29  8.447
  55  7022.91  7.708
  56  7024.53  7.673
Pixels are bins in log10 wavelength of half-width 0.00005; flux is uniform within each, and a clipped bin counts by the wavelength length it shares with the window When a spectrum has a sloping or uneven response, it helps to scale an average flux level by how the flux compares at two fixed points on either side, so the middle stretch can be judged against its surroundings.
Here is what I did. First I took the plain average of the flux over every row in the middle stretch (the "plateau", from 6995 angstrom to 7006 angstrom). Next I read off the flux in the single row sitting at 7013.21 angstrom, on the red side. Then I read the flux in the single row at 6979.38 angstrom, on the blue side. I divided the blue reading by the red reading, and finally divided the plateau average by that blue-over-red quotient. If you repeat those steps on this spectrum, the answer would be 8.30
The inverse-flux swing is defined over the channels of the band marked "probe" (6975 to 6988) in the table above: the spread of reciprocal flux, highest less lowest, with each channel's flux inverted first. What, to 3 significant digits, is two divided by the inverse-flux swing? 124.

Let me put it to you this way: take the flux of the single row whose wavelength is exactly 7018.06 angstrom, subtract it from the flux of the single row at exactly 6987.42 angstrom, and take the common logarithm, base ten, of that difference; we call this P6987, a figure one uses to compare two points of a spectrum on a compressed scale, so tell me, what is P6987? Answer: -1.0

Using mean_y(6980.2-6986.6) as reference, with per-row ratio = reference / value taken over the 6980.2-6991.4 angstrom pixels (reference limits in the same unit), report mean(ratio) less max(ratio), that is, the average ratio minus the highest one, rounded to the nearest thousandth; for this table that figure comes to -0.031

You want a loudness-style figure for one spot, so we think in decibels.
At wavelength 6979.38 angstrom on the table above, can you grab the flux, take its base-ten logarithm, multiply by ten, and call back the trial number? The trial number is 9.06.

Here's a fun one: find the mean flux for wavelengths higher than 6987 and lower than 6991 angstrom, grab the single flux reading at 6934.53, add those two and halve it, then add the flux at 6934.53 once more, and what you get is 15.6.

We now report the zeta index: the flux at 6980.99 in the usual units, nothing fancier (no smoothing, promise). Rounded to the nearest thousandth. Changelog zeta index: 8.230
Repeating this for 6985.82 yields 7.808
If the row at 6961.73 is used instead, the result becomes 7.969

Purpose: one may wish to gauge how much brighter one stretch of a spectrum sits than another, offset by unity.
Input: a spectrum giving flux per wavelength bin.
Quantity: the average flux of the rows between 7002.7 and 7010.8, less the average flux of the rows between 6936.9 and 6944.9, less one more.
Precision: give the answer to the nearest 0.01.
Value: -0.91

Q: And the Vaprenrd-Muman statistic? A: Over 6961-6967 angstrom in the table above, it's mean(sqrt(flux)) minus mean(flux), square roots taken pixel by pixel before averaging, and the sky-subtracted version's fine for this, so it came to -5.39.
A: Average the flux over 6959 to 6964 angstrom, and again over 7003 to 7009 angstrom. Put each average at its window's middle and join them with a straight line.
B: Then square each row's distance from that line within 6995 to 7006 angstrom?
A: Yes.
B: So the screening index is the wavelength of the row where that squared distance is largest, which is 7000.31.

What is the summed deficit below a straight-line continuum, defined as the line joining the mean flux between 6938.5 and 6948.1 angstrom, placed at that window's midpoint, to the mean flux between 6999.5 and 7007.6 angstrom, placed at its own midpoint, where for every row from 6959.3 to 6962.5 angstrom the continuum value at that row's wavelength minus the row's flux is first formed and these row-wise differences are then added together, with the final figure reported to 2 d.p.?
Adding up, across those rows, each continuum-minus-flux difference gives 0.00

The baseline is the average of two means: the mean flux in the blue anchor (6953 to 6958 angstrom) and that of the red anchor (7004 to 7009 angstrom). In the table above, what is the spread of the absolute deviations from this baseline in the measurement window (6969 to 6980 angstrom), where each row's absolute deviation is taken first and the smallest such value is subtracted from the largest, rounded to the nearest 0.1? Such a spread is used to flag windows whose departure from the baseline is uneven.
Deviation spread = 0.7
